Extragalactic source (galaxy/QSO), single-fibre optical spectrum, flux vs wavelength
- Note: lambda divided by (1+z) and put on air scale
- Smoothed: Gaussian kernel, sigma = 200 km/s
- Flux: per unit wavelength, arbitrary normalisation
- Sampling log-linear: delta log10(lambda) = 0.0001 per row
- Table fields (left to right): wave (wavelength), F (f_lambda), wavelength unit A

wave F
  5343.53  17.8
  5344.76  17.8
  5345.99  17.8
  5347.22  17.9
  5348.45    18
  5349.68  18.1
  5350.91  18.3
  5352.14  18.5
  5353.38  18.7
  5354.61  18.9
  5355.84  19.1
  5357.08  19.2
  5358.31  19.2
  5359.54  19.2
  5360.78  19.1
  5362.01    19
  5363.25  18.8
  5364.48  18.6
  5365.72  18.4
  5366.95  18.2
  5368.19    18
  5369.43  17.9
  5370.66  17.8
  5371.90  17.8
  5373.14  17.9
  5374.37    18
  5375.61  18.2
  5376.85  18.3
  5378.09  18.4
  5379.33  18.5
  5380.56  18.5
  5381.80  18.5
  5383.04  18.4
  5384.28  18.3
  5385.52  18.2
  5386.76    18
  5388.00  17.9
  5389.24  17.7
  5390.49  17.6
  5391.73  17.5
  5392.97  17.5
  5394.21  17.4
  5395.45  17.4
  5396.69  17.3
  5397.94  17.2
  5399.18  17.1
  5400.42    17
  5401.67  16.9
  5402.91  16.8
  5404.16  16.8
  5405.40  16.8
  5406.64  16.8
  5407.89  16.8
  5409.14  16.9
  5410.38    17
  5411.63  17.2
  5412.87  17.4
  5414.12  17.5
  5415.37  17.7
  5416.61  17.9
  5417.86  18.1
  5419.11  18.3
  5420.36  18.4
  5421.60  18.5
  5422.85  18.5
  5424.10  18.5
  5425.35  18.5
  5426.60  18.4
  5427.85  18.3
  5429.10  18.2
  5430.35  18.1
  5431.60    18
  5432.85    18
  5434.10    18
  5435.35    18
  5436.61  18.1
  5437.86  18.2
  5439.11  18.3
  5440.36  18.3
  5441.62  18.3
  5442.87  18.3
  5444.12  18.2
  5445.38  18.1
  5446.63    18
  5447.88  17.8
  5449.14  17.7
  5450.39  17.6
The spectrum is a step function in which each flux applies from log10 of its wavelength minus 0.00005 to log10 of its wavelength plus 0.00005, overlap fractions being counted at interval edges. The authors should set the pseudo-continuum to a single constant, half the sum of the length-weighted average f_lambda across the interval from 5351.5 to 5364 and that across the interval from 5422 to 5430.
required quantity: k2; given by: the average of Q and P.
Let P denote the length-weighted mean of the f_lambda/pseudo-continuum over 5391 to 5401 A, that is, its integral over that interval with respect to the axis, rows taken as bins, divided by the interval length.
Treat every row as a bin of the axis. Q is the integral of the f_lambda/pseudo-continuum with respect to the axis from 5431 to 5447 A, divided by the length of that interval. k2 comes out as 0.949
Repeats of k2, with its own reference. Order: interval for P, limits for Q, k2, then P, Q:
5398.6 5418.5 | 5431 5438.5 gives 0.943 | 0.92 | 0.967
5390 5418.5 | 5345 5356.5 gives 0.953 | 0.92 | 0.983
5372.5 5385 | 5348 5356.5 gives 0.986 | 0.98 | 0.992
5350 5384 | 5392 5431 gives 0.966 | 0.99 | 0.942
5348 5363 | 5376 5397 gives 0.984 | 1.01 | 0.963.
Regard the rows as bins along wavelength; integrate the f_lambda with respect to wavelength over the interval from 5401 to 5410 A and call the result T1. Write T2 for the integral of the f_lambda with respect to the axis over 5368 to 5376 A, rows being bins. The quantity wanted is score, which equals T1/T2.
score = 1.06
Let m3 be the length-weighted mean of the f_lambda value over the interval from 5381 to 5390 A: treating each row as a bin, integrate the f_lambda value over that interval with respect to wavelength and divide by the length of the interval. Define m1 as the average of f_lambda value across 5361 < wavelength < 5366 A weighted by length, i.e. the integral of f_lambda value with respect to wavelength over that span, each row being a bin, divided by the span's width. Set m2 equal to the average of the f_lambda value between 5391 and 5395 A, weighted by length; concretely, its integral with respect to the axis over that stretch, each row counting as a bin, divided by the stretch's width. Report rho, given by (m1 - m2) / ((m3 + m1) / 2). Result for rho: 0.07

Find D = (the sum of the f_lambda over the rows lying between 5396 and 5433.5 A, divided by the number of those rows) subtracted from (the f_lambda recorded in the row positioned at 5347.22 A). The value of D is 0.3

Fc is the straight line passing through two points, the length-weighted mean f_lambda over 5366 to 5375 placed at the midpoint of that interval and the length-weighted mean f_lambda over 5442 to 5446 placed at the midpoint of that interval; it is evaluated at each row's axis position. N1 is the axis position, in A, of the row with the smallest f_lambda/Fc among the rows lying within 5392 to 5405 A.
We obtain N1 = 5404.16 A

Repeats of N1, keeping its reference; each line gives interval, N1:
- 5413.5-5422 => 5414.12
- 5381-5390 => 5389.24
